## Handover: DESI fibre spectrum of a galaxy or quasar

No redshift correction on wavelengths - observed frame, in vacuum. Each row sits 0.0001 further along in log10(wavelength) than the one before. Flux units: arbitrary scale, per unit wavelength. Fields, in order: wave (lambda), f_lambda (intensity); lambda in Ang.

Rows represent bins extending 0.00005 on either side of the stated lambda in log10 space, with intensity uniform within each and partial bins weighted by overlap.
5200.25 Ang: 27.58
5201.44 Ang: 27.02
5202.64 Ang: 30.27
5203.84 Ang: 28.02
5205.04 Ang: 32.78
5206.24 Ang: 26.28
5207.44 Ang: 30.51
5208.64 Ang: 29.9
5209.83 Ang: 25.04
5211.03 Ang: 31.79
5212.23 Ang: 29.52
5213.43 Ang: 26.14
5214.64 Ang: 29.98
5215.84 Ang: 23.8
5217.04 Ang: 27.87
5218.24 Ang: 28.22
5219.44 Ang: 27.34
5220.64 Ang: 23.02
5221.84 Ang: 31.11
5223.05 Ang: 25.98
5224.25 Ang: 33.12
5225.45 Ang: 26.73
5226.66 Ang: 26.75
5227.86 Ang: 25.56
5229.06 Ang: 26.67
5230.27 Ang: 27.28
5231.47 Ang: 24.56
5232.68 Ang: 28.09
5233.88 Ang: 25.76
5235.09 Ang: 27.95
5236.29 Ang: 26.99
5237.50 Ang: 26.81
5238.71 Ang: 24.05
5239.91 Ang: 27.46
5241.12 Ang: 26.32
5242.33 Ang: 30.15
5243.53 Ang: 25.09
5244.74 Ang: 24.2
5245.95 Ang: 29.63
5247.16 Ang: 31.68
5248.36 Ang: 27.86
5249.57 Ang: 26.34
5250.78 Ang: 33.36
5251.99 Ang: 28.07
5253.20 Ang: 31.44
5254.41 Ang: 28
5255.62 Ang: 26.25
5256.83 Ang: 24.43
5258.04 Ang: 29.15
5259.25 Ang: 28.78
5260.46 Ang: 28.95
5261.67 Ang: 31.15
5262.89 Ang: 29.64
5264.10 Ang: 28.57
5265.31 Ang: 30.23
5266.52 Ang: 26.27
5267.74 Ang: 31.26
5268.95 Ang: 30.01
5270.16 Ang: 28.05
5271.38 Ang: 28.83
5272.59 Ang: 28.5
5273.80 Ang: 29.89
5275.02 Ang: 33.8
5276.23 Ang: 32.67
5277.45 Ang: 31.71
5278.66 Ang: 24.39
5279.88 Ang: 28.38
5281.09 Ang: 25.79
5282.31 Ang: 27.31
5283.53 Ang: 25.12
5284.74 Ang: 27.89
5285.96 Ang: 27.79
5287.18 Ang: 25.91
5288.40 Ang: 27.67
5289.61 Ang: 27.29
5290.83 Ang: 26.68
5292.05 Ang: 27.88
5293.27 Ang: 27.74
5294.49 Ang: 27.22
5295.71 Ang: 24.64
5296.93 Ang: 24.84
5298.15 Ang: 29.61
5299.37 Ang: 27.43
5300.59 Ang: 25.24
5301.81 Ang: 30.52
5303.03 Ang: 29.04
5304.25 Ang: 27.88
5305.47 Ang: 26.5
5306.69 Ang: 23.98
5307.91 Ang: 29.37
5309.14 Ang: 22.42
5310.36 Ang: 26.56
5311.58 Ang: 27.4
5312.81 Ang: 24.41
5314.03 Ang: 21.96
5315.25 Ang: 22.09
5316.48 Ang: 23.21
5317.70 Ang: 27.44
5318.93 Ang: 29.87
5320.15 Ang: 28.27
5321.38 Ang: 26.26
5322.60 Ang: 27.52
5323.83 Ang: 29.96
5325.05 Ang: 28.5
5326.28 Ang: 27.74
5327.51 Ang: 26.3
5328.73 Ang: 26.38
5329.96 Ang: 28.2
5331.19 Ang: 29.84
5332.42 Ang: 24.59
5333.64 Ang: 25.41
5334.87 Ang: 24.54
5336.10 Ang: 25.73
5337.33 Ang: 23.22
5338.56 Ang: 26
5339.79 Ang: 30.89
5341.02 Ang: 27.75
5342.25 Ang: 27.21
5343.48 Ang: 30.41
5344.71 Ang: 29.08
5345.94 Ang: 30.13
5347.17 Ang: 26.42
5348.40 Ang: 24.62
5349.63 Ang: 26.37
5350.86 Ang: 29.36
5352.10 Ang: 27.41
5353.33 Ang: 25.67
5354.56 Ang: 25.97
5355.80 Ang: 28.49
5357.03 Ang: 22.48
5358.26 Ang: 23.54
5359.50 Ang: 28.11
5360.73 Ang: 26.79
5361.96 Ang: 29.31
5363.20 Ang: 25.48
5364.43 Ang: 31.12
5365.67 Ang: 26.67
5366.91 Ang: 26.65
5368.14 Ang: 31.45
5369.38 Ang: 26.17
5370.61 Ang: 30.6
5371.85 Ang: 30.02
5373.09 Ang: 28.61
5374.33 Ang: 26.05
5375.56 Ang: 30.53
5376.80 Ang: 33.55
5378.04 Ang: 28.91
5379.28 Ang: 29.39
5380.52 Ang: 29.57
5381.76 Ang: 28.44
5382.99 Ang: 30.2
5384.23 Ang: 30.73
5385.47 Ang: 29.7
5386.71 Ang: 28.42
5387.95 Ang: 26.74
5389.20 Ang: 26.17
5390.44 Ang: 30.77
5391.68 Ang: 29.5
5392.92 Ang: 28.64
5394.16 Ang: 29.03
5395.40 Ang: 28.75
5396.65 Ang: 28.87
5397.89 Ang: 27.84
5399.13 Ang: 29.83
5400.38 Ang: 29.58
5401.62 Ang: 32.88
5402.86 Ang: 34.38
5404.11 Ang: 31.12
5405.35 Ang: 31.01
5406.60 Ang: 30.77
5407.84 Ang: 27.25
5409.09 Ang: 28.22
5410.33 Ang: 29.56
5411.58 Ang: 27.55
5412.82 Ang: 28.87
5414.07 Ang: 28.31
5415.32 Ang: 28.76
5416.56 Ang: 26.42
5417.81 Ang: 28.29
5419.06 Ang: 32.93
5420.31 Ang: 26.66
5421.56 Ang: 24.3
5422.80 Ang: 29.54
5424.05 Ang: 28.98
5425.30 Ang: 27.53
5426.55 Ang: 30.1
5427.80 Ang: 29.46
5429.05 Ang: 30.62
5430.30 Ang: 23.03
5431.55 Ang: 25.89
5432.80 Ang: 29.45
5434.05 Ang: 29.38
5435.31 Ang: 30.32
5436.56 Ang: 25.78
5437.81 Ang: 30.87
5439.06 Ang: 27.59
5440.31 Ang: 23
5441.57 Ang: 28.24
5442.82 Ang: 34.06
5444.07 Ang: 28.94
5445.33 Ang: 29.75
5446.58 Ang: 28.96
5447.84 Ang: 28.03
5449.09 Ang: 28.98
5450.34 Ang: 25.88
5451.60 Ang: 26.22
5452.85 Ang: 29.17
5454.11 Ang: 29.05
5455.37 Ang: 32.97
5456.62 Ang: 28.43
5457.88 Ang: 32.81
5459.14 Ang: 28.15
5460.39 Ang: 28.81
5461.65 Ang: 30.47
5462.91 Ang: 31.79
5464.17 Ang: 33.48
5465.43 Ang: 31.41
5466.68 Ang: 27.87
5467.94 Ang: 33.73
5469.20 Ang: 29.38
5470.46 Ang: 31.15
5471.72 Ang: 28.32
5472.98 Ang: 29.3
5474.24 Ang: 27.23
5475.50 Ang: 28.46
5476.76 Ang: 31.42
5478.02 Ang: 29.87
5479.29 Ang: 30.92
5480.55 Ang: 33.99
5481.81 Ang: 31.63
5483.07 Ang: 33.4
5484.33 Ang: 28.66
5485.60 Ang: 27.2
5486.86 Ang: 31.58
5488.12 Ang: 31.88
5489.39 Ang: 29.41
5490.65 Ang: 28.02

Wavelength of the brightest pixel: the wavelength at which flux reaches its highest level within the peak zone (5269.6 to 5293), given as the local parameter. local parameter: 5275.02 Ang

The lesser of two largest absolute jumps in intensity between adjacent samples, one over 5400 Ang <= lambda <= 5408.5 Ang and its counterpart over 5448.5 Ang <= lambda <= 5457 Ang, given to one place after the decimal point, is 3.5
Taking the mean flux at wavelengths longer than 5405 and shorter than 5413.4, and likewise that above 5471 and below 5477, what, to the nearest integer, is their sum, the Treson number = 58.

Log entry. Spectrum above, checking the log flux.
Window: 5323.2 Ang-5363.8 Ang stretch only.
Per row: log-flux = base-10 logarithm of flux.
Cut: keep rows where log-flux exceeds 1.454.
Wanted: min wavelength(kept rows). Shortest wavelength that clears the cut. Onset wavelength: 5323.83 Ang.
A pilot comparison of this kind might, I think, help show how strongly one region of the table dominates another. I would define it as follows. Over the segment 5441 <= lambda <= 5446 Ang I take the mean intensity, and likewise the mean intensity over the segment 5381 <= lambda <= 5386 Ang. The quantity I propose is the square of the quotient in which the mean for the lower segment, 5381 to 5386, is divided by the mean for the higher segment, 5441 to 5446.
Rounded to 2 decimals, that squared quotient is 0.97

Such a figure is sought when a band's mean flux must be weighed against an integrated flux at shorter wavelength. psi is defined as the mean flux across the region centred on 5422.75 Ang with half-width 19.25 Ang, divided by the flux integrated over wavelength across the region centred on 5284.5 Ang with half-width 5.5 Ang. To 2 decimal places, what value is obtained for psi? 0.10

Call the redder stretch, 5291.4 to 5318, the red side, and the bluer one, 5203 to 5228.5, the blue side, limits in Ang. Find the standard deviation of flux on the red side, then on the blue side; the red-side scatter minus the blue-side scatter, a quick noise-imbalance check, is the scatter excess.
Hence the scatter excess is -0.3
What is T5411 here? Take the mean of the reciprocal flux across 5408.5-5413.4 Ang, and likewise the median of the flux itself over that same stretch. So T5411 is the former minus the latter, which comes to -28.5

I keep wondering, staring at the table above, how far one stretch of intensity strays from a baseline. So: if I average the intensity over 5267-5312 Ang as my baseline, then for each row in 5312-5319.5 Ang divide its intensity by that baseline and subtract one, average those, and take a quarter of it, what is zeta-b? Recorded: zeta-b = -0.026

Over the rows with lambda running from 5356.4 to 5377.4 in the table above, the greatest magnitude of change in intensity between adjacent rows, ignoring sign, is 5.6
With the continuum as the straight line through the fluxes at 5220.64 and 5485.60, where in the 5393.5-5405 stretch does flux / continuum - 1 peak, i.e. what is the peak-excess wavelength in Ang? 5402.86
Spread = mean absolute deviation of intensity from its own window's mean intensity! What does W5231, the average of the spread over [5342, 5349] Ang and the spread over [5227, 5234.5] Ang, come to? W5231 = 1.5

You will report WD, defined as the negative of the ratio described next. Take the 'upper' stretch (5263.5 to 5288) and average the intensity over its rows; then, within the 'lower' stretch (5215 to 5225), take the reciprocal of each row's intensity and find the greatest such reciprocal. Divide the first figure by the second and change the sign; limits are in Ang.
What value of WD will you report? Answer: -659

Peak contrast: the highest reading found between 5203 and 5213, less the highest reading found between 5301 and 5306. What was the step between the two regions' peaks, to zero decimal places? 2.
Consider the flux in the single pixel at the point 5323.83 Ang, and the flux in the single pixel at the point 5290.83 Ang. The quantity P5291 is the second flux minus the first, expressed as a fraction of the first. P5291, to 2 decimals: -0.11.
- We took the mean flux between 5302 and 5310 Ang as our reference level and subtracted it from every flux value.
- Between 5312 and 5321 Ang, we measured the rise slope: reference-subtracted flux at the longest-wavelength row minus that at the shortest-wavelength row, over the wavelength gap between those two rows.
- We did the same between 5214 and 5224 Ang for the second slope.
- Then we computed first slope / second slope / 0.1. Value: -11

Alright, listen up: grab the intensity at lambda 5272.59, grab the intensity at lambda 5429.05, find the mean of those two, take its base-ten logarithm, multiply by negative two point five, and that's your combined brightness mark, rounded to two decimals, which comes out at -3.68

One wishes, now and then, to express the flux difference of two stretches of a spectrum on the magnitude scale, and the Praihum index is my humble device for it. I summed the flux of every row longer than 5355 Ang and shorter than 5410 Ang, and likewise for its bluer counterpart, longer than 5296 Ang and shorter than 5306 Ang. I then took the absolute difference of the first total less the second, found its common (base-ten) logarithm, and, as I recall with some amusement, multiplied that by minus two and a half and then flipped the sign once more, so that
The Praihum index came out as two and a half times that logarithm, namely 7.6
